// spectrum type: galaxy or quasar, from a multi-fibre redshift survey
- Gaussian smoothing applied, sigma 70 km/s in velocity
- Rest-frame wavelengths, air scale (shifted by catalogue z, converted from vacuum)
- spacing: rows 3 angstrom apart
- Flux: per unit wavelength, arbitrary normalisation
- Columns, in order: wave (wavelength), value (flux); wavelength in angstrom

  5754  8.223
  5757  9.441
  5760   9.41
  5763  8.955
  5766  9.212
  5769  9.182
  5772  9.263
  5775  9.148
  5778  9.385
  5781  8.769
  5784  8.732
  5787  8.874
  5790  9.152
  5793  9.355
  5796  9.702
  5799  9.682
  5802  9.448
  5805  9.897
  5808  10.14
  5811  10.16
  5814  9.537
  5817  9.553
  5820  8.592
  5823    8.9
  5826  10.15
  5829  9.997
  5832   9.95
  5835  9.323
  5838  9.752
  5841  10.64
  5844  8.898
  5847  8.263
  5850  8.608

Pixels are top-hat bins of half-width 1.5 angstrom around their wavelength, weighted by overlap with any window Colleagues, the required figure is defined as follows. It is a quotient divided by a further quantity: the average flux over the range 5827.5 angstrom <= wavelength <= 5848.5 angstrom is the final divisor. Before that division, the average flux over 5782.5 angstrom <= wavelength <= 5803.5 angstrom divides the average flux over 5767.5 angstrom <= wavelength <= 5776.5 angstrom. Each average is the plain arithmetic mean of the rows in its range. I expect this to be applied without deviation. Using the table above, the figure 0.104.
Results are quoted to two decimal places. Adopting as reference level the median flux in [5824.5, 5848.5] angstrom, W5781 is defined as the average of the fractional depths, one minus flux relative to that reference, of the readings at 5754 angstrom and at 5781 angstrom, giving 0.14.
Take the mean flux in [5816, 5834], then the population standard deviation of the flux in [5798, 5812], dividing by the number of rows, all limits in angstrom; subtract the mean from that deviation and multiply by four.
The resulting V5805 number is -37.0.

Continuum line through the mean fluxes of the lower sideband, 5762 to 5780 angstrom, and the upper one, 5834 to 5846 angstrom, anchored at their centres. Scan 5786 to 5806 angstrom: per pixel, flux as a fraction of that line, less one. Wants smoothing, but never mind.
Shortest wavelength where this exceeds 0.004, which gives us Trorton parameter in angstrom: 5796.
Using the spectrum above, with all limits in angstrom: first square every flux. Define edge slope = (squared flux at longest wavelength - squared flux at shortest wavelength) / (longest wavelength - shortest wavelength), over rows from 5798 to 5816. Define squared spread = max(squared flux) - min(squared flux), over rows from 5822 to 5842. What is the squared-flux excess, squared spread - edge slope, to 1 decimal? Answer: 34.2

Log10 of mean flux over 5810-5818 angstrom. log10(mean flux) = 0.99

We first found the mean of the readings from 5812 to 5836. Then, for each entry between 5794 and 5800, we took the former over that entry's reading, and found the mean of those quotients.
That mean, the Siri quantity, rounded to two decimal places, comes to 0.98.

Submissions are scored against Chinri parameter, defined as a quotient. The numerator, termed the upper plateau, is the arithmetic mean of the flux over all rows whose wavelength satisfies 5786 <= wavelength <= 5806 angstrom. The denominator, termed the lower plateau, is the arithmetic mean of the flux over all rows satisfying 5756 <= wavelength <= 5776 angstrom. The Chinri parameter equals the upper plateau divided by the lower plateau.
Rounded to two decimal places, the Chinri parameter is 1.02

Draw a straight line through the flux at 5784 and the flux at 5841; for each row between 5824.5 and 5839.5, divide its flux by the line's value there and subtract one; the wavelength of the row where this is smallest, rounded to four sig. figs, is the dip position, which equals 5835 angstrom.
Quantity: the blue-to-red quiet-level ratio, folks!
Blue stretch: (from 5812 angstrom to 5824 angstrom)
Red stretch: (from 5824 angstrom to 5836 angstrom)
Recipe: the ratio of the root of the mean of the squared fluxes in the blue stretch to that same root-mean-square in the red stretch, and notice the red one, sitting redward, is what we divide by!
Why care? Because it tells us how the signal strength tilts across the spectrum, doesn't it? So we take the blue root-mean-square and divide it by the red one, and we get 0.93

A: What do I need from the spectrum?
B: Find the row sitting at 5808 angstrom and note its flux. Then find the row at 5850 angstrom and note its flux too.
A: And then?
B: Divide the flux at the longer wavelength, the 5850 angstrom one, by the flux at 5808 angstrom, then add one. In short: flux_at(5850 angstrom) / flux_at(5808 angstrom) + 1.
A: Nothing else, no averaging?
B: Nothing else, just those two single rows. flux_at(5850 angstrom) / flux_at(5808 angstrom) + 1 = 1.85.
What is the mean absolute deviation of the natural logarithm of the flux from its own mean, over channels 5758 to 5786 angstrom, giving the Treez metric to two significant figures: 0.022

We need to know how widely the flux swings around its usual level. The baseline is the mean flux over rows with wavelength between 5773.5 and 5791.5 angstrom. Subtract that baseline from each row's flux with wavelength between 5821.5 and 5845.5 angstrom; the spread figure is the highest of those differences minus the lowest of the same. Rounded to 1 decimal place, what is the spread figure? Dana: 1.7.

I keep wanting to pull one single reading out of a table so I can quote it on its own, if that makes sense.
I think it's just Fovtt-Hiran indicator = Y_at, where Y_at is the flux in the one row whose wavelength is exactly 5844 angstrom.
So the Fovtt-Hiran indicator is 8.898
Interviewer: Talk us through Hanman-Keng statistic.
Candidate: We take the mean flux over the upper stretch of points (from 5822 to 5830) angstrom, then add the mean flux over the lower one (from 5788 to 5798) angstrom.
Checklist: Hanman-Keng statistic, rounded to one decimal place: 19.1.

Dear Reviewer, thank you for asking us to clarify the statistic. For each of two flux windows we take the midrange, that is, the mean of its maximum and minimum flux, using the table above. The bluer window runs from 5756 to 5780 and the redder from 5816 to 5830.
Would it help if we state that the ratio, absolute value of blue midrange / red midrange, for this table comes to 0.982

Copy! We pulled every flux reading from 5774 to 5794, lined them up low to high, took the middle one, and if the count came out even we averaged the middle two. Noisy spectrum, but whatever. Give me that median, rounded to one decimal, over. 9.1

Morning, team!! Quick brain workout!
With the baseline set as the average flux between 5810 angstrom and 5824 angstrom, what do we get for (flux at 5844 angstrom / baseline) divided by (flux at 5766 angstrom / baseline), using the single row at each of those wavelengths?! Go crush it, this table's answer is 0.97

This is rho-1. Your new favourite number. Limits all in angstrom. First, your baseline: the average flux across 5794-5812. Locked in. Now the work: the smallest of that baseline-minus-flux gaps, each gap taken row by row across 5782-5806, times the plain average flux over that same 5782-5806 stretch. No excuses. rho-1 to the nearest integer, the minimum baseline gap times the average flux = -1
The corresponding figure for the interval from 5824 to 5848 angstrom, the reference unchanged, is -8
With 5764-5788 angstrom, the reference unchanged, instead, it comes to 4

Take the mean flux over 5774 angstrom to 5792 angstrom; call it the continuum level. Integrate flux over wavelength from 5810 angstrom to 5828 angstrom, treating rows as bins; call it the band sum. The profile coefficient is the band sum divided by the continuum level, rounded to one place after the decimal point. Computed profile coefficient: 18.9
